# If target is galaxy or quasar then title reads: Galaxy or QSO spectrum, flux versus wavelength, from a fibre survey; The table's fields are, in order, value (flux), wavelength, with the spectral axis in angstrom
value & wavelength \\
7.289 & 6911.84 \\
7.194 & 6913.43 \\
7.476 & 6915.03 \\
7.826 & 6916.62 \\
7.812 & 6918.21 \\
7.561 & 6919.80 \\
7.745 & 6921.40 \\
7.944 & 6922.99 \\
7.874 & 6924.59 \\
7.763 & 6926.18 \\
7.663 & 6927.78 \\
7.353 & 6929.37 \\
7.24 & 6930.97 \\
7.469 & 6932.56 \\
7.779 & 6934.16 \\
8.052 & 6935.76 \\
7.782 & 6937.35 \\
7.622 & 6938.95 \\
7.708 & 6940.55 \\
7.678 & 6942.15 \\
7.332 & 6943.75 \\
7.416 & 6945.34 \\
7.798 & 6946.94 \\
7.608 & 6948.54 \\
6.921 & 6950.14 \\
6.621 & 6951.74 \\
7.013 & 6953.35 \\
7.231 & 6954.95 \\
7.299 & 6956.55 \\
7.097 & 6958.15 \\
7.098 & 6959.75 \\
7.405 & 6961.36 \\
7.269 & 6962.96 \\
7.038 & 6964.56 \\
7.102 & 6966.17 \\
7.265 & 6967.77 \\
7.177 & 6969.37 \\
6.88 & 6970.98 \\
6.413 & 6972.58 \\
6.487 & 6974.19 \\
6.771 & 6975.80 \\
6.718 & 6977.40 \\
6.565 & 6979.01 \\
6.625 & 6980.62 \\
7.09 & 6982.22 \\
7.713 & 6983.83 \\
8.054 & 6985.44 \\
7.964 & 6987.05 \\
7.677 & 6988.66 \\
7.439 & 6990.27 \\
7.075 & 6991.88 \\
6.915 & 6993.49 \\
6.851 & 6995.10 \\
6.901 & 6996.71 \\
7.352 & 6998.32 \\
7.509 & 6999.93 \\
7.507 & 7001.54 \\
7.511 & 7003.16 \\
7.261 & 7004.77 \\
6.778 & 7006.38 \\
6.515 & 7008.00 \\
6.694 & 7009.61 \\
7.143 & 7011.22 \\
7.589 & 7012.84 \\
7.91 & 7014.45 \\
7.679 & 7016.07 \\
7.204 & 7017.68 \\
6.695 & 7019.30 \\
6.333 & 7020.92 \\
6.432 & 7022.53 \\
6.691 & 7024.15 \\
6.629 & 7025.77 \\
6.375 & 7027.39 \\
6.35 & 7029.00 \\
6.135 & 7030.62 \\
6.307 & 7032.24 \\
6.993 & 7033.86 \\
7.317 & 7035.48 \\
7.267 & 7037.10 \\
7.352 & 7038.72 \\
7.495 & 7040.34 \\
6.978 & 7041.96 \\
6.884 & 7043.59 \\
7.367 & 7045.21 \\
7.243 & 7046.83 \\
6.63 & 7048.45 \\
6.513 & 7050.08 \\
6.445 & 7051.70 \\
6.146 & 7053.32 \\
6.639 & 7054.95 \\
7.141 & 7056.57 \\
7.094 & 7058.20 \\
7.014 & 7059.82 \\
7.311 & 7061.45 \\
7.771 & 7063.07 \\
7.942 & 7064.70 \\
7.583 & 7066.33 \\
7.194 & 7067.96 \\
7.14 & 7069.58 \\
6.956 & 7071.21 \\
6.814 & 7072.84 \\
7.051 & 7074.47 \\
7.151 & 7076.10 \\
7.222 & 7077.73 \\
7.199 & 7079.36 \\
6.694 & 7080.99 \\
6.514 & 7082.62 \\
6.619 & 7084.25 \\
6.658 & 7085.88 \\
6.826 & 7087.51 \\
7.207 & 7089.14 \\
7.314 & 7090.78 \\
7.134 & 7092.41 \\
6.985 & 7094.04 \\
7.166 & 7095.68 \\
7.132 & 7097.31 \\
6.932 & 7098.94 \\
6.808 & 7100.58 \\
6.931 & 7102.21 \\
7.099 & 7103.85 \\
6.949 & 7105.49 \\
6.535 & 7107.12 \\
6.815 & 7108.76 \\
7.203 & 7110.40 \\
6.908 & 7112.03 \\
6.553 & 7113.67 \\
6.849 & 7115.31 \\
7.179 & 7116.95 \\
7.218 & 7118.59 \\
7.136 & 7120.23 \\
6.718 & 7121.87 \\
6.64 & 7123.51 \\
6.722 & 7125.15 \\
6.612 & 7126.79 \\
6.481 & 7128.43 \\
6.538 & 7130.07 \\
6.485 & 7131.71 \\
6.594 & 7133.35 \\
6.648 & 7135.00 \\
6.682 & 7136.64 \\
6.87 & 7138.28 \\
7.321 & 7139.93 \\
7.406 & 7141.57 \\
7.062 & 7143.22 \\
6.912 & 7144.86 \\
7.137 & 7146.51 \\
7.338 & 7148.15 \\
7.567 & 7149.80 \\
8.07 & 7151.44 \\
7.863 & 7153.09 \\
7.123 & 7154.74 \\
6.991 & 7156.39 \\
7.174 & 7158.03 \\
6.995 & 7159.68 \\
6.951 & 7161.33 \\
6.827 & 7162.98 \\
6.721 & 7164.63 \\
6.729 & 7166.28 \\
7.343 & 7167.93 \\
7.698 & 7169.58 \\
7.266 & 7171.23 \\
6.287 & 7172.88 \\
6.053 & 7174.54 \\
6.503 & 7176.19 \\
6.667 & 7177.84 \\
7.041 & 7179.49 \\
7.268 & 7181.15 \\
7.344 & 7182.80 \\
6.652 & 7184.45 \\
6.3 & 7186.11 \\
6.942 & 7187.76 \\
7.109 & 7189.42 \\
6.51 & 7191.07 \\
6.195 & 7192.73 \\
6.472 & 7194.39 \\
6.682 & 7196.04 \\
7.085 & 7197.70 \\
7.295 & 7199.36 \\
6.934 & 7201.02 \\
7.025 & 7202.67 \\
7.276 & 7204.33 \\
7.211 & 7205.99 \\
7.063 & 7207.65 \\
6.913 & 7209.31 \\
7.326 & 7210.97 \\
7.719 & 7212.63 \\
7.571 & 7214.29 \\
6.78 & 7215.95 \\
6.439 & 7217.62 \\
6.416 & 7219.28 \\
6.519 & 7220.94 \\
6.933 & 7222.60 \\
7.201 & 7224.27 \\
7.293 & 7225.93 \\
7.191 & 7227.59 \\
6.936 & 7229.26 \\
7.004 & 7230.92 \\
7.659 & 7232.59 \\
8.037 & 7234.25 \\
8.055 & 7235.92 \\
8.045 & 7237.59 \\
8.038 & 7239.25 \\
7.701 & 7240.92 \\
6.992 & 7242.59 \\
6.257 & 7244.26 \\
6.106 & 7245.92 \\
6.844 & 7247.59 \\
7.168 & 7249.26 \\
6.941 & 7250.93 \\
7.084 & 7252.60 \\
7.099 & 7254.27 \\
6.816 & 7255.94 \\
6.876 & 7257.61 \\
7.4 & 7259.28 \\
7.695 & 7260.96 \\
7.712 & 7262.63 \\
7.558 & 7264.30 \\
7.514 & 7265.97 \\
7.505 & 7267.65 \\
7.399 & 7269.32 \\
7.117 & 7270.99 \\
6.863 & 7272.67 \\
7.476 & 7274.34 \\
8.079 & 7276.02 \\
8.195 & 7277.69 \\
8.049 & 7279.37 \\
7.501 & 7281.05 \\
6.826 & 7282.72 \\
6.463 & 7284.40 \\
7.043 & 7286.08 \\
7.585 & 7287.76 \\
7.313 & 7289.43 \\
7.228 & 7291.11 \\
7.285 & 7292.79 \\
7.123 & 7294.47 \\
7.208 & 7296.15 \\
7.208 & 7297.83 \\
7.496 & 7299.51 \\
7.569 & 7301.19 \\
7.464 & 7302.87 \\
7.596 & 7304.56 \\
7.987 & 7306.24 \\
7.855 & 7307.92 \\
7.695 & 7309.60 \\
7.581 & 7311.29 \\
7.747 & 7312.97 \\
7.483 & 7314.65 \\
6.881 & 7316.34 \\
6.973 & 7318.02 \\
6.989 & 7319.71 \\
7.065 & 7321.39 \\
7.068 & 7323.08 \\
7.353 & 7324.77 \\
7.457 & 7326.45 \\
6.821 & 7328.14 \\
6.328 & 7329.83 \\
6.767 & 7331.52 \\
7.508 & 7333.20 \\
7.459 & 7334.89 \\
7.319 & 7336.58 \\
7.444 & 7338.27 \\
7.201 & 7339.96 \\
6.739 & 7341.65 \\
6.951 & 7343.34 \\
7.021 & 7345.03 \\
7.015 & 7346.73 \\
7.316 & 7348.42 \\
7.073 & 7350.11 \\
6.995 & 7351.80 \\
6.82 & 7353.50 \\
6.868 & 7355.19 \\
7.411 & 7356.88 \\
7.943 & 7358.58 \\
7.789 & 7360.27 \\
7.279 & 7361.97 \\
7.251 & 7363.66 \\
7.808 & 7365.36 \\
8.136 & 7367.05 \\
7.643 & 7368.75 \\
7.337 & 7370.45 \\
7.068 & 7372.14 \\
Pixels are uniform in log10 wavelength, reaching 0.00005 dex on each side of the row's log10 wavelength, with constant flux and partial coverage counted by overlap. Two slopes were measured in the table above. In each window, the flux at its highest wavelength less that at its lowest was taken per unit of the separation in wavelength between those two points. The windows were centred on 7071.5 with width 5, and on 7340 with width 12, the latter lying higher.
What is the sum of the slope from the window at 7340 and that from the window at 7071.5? -0.14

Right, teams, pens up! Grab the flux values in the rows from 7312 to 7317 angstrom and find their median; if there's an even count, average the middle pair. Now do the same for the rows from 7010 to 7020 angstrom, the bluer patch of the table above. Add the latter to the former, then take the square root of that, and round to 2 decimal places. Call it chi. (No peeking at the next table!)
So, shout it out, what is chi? 3.86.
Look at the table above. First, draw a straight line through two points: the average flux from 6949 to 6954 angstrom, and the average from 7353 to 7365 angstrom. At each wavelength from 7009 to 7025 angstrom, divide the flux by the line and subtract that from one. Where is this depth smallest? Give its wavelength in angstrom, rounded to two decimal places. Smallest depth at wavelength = 7014.45 angstrom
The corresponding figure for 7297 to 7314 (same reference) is 7306.24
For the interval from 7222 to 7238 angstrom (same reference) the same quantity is 7235.92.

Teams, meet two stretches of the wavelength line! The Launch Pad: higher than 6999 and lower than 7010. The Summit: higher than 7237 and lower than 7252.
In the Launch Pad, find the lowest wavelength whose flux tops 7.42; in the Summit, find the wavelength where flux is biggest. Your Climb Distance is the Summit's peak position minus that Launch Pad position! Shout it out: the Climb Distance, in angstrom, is 237.7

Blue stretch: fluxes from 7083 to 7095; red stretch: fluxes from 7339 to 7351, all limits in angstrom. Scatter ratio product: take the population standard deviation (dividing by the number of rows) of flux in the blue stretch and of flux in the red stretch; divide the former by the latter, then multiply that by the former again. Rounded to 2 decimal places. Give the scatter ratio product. 0.37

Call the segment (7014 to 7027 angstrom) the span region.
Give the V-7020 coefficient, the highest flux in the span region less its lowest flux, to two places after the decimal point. 1.58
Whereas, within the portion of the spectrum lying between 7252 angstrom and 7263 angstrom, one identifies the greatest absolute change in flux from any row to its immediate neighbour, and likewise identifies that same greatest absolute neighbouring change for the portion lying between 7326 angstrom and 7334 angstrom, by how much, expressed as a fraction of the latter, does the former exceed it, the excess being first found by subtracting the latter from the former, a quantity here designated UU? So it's -0.29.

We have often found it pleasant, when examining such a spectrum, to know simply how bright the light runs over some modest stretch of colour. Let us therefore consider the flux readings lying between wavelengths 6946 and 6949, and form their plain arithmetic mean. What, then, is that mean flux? 7.70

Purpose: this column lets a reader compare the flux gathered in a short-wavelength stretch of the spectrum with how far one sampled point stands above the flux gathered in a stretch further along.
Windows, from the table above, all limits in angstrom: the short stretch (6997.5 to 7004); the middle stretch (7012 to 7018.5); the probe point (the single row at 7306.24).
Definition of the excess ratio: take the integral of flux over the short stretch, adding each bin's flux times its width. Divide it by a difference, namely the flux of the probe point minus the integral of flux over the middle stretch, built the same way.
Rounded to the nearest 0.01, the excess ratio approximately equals -1.17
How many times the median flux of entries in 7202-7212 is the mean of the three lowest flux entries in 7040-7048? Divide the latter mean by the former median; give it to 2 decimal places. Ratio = 0.99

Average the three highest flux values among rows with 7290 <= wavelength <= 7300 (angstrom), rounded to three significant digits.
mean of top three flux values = 7.34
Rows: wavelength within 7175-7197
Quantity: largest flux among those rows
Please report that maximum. 7.344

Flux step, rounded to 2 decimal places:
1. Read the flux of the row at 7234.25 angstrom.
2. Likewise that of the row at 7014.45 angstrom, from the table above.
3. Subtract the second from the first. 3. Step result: 0.13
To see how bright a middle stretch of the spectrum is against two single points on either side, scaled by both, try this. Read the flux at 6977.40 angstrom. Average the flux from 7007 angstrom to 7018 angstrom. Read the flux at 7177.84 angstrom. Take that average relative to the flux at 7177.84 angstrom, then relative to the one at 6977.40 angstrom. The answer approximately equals 0.162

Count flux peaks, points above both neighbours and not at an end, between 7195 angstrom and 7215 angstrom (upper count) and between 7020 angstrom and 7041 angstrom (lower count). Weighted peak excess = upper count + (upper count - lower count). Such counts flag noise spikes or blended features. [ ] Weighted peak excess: 4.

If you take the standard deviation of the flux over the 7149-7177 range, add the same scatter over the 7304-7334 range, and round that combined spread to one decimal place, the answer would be 1.0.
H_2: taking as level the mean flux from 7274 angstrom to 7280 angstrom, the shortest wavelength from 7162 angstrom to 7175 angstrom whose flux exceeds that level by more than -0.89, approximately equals 7167.93 angstrom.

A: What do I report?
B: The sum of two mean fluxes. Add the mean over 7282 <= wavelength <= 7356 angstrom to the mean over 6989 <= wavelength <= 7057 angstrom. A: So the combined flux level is 14.17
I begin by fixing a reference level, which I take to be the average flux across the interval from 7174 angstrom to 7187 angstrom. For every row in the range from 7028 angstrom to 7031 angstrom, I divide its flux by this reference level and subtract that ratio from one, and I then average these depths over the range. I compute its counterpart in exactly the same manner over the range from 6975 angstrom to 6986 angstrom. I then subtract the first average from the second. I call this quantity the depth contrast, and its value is -0.12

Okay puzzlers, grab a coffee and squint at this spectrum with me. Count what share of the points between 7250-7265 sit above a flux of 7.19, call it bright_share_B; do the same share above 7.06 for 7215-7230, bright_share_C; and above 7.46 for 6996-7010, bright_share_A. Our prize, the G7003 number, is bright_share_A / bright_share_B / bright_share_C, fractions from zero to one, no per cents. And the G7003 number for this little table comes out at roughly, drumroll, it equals 2.25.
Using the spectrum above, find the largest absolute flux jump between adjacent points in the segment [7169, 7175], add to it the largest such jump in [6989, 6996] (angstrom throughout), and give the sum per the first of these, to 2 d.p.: 1.37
